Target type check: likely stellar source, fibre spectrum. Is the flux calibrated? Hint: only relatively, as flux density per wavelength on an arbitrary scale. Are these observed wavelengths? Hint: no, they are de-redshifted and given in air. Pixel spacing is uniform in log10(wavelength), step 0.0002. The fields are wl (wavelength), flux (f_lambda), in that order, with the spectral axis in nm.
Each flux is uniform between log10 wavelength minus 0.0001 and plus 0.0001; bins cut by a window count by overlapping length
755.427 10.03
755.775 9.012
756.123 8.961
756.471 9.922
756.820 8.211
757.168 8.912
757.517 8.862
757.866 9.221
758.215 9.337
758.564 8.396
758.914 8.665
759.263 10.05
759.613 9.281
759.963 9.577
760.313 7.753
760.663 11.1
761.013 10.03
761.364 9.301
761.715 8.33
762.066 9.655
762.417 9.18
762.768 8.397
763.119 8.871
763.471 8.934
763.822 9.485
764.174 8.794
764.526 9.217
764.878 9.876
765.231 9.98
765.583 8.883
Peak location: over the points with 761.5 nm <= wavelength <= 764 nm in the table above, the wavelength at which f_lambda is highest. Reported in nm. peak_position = 762.066 nm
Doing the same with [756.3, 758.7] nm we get 756.471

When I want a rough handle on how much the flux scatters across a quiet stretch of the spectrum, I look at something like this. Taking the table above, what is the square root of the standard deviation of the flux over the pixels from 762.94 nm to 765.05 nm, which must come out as 0.6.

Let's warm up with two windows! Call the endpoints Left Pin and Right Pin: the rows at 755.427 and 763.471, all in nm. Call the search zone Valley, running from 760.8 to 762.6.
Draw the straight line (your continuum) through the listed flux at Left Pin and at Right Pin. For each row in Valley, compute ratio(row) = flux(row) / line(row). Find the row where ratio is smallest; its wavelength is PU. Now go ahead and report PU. 761.715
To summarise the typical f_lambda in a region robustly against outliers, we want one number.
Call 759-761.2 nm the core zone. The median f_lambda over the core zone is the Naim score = 9.80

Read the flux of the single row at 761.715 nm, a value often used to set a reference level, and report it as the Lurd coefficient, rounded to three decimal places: 8.330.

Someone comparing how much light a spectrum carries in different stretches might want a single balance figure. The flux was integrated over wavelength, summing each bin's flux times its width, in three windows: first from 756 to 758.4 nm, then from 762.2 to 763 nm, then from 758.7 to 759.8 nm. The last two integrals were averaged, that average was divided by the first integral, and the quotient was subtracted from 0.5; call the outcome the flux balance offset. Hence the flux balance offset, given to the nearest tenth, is 0.1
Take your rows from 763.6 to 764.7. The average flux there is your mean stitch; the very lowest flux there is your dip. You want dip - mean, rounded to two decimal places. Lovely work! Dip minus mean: -0.37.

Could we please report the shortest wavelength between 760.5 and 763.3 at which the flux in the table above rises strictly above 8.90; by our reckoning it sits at 760.663 nm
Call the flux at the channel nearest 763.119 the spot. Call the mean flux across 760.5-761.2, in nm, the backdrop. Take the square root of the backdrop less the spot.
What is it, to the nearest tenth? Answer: 1.3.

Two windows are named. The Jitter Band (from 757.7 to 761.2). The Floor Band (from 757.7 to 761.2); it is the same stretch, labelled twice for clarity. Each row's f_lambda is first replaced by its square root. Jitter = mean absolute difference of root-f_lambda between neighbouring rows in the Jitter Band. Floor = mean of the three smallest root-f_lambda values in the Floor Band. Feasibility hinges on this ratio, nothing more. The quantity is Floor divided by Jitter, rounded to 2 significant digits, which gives 16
